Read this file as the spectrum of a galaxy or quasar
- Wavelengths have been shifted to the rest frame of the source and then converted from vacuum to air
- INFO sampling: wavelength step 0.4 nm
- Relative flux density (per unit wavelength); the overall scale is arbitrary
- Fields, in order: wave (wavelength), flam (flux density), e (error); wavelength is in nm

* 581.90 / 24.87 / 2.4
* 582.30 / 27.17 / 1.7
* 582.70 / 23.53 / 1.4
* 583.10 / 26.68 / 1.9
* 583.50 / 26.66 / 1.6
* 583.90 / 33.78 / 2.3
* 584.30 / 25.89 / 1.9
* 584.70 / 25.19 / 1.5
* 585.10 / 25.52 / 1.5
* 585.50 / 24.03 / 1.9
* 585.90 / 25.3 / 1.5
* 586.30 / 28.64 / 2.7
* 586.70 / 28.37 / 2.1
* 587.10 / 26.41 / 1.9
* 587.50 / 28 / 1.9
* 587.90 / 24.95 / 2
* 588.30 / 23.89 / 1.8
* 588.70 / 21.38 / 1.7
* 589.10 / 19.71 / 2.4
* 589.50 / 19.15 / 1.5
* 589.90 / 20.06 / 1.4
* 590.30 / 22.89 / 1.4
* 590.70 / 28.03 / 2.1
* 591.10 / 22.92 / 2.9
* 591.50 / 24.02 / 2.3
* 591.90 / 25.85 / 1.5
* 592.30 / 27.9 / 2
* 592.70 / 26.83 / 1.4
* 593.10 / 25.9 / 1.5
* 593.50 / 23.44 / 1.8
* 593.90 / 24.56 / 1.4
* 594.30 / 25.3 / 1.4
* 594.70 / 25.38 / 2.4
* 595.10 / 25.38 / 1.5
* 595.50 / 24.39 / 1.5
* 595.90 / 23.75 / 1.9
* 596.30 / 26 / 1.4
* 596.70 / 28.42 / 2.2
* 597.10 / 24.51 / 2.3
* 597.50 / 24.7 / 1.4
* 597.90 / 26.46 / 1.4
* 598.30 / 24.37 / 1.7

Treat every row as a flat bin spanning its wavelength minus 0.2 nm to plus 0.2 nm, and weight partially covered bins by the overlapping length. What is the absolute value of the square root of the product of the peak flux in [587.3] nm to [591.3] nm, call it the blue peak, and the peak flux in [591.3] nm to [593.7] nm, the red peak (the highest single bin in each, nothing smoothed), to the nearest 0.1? 28.0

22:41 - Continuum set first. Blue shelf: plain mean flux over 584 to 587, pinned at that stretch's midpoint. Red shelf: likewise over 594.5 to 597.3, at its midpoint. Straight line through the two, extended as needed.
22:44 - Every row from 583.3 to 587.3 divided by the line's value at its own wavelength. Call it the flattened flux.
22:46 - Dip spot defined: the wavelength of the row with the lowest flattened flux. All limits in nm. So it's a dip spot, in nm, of 585.50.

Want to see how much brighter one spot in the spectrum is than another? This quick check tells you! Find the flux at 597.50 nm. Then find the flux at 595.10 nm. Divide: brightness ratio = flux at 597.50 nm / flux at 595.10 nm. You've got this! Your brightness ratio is 0.97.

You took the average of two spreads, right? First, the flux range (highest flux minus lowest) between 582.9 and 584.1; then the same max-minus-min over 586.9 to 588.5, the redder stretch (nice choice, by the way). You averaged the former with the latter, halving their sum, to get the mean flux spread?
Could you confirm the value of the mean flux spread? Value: 5.6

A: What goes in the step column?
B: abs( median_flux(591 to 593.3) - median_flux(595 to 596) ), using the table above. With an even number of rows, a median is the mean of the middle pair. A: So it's 1.5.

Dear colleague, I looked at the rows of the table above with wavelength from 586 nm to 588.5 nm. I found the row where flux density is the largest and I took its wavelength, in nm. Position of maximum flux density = 586.30 nm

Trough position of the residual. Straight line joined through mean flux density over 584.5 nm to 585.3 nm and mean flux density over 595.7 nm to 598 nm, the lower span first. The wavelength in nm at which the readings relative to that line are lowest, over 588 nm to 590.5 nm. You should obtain 589.50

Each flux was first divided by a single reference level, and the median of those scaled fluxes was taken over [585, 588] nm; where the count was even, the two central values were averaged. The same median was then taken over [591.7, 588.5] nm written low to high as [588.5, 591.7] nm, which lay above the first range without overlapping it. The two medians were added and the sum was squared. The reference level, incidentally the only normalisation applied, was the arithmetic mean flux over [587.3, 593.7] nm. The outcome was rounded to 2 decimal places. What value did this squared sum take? 4.00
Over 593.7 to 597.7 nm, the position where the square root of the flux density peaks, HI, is 596.70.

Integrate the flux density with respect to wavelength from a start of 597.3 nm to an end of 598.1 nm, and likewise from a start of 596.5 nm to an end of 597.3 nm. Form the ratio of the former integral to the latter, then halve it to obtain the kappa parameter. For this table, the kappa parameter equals 0.5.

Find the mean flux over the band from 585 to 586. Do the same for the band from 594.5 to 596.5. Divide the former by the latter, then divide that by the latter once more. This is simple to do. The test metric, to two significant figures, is 0.040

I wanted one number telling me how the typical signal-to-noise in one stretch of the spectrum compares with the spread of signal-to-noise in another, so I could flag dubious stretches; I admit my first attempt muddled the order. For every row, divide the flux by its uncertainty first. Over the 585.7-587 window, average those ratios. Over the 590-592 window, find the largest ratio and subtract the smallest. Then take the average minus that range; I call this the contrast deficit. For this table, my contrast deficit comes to 4.3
